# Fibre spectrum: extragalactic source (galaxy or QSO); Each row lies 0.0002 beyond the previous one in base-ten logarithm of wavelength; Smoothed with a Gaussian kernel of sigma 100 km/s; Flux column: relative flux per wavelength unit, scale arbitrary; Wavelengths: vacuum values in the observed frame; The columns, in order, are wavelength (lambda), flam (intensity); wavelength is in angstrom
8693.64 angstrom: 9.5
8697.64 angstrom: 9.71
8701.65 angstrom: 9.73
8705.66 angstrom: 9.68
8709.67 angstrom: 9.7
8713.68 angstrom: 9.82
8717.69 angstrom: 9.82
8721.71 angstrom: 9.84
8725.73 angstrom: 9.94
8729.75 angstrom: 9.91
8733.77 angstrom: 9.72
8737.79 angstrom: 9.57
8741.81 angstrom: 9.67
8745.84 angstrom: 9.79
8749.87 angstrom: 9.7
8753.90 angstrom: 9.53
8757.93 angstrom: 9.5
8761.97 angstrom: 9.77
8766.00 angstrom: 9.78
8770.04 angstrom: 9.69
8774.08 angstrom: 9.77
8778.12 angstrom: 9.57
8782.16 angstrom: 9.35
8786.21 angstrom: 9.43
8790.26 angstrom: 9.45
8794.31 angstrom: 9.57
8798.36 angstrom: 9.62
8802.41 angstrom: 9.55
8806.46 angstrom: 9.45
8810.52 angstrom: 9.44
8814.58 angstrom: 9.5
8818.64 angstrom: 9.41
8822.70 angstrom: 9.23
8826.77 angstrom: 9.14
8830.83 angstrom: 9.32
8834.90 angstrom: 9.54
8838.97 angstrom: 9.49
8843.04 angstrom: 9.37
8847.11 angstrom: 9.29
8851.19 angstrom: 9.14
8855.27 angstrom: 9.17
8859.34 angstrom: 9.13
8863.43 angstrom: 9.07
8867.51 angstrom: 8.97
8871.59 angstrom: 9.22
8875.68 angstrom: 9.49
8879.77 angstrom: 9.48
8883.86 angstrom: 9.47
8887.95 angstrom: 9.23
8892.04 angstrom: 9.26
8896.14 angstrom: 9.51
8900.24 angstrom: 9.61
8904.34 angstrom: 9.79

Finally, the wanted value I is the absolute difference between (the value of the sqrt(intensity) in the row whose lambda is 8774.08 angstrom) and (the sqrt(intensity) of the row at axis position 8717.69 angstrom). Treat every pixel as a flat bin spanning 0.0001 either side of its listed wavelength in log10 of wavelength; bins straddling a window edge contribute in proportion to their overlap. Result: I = 0.008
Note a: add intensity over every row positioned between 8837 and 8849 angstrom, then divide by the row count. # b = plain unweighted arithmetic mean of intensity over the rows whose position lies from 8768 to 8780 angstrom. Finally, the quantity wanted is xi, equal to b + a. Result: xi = 19.1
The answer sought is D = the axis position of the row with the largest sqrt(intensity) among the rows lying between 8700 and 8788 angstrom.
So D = 8725.73 angstrom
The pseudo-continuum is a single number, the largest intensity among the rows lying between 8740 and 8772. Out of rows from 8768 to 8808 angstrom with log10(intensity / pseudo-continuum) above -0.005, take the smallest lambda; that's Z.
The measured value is 8770.04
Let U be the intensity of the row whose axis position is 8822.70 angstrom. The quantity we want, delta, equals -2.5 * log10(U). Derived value -2.413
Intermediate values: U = 9.23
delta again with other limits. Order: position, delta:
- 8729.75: -2.490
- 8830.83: -2.424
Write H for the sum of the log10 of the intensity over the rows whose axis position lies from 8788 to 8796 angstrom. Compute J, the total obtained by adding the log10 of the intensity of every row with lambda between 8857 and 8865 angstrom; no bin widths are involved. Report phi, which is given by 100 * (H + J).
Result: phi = 387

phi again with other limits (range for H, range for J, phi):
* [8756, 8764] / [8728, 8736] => 395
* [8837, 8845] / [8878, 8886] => 390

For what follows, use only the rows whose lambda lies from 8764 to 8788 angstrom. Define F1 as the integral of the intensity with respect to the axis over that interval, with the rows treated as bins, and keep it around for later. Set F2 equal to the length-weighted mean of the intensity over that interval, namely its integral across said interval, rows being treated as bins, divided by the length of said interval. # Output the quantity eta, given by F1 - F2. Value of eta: 221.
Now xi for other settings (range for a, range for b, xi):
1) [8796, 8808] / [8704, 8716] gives 19.3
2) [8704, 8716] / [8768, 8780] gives 19.4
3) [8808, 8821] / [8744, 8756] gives 19.1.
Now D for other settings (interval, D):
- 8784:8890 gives 8798.36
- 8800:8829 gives 8802.41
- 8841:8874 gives 8843.04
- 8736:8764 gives 8745.84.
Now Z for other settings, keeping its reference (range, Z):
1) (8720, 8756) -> 8721.71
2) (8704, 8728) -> 8705.66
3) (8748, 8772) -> 8749.87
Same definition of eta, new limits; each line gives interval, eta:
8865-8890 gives 223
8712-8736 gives 226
